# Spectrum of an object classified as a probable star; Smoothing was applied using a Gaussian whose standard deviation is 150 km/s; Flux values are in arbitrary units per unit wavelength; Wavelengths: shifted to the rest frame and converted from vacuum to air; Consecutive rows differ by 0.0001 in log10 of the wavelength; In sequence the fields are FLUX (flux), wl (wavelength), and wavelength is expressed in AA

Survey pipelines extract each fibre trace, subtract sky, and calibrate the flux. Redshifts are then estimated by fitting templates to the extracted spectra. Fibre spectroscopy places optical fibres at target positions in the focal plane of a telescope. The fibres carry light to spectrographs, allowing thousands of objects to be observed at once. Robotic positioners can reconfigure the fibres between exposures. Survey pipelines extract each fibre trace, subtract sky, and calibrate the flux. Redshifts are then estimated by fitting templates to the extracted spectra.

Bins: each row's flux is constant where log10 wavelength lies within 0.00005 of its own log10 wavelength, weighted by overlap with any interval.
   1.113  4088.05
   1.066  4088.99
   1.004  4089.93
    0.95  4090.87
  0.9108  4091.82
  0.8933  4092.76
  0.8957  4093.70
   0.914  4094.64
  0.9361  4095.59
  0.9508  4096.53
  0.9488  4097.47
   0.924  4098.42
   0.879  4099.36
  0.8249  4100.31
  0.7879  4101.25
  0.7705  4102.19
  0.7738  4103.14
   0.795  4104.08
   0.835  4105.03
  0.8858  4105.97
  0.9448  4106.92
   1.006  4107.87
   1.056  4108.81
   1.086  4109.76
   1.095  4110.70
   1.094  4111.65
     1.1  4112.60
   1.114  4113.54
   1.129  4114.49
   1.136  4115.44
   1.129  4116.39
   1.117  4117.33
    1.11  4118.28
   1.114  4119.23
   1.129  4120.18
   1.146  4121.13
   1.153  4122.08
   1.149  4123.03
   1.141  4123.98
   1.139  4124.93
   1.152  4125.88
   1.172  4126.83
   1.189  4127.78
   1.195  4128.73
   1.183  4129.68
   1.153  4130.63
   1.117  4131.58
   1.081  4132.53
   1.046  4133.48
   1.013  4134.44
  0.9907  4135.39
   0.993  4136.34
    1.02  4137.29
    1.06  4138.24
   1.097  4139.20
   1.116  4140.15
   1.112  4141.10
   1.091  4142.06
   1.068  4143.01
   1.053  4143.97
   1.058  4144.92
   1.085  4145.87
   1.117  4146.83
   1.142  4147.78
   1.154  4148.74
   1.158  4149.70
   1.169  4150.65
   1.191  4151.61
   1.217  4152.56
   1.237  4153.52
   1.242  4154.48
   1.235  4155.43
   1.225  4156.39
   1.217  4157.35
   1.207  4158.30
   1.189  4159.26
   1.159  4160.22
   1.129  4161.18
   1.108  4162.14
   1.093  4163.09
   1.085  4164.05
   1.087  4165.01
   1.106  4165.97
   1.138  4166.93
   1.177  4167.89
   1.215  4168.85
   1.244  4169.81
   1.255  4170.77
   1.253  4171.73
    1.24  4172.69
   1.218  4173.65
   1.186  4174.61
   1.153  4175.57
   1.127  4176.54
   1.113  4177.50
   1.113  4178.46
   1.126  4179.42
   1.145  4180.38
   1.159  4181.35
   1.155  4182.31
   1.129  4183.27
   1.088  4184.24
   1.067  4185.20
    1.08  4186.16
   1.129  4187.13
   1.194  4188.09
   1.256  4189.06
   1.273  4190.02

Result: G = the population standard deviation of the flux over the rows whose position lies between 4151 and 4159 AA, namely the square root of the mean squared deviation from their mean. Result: 0.016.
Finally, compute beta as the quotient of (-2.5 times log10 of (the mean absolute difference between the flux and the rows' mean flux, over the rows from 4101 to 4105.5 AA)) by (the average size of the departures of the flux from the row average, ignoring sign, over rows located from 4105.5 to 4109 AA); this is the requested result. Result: 75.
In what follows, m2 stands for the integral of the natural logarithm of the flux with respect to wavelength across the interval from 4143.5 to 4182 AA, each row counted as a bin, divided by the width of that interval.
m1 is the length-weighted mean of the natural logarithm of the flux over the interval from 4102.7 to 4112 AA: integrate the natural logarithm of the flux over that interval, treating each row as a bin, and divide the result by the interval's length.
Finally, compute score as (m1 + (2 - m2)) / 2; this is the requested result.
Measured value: 0.90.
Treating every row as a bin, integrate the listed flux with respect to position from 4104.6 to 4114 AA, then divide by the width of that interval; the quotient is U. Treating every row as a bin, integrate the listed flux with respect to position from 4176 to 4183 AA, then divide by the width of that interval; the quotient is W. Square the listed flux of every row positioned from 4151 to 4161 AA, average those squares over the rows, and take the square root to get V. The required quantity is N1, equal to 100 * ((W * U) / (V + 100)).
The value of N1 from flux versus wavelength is 1.15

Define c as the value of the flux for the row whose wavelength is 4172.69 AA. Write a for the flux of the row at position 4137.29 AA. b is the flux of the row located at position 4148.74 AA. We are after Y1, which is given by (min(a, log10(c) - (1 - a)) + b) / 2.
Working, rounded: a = 1.02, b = 1.154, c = 1.24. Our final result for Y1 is 0.634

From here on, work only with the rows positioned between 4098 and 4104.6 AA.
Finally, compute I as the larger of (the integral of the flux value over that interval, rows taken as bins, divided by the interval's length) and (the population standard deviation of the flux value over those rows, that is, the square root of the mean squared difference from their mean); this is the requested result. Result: 0.82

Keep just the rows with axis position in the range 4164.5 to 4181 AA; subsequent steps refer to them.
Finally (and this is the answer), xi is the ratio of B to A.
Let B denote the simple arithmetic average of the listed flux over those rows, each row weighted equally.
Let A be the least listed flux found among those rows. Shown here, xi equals 1.08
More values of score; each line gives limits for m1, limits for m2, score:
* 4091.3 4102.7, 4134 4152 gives 0.90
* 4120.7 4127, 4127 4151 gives 1.02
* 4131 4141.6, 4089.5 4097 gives 1.06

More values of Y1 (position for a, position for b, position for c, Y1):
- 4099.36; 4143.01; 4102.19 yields 0.417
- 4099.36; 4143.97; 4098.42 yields 0.449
